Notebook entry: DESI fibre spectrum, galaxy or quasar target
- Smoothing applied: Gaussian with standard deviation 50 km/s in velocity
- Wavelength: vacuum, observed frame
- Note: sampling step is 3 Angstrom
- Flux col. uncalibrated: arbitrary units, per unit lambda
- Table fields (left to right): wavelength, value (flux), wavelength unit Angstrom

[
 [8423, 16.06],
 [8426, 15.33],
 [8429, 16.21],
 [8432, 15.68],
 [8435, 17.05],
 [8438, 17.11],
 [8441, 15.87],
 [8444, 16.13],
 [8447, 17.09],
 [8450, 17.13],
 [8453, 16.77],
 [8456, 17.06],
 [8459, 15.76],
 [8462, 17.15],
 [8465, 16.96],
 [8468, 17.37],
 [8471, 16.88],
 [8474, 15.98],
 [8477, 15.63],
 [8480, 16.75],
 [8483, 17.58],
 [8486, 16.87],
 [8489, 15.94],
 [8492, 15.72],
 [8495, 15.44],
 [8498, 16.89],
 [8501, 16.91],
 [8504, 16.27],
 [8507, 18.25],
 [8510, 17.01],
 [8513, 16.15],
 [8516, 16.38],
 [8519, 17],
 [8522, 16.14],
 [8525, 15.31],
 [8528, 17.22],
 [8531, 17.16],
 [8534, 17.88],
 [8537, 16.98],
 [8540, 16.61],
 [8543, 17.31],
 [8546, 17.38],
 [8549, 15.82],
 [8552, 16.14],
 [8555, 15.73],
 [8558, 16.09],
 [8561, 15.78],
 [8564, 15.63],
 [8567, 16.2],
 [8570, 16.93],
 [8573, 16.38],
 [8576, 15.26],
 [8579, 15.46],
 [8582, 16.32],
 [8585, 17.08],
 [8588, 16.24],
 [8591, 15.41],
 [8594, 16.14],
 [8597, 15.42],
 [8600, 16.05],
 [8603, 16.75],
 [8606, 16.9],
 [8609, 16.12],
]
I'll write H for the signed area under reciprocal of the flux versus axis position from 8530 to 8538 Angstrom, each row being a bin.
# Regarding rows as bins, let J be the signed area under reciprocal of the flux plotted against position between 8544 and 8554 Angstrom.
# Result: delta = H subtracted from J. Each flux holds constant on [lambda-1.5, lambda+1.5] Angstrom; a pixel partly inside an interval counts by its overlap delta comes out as 0.15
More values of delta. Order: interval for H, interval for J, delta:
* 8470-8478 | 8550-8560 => 0.13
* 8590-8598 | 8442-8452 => 0.09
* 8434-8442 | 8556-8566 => 0.15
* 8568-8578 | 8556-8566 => 0.01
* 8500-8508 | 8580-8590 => 0.14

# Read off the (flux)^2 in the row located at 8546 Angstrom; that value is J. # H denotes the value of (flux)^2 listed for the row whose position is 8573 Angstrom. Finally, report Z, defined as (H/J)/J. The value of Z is 0.0029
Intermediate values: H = 268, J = 302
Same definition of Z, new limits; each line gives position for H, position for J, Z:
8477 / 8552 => 0.0036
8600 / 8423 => 0.0039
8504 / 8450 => 0.0031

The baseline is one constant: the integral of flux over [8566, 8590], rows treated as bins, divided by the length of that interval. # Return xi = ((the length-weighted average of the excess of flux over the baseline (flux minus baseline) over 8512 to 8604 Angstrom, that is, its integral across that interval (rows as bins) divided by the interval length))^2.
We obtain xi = 0.01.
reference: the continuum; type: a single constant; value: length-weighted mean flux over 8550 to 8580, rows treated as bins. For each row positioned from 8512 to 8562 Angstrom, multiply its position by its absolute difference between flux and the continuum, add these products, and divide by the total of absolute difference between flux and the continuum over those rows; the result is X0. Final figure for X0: 8534.7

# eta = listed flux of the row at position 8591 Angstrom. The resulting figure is 15.41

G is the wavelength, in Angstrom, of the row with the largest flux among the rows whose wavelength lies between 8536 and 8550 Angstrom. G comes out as 8546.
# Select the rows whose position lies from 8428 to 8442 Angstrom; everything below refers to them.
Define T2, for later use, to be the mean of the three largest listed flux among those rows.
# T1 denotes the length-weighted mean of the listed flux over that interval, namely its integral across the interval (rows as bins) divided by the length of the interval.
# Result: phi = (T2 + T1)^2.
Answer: 1102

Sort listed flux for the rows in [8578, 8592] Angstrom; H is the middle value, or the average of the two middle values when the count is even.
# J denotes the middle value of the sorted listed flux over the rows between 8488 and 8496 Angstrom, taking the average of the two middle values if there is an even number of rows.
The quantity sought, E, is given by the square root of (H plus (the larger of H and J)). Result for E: 5.70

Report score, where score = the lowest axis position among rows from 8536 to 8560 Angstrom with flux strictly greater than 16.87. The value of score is 8537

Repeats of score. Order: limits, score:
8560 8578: 8570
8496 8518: 8498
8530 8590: 8531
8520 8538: 8528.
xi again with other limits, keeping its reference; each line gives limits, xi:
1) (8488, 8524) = 0.08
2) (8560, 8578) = 0.04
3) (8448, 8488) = 0.29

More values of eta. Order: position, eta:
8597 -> 15.42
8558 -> 16.09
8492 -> 15.72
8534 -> 17.88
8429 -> 16.21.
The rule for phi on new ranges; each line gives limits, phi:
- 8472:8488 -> 1130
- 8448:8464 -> 1149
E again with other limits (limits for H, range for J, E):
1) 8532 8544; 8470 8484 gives 5.86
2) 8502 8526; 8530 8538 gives 5.79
